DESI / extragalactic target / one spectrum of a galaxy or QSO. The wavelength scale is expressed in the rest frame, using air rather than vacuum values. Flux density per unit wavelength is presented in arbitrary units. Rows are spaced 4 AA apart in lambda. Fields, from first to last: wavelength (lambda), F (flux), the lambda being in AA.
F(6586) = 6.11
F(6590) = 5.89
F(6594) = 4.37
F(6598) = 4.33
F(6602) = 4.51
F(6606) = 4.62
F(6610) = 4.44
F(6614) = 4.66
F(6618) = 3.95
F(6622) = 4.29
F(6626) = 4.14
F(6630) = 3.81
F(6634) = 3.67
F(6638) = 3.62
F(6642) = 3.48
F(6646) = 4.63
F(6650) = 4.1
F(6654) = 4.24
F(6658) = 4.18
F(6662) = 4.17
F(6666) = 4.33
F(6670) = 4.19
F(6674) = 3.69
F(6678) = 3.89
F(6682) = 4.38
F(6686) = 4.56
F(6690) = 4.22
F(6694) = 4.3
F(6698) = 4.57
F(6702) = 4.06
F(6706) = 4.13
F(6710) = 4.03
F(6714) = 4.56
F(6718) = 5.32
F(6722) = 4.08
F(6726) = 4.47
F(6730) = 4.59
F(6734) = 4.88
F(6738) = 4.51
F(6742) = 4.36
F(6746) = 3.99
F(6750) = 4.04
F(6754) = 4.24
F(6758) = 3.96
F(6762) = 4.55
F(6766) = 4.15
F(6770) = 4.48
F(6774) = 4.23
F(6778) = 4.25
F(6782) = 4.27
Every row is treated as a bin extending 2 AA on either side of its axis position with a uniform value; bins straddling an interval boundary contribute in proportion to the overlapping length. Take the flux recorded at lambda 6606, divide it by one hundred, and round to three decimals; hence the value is 0.046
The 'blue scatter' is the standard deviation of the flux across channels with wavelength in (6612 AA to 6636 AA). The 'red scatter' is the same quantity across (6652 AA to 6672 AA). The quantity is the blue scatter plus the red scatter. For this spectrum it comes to 0.4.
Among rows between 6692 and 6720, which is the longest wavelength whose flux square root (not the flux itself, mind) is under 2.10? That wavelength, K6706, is 6710 AA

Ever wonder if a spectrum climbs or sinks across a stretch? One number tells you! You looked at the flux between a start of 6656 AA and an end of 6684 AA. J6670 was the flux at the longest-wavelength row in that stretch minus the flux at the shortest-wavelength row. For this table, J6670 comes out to 0.20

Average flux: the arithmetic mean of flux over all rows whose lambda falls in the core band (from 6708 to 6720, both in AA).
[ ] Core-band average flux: 4.6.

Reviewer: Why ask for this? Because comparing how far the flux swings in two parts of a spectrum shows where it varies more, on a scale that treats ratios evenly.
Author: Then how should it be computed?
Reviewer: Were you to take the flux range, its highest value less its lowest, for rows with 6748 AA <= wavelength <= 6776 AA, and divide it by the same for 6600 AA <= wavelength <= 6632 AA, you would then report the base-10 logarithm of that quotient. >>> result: -0.16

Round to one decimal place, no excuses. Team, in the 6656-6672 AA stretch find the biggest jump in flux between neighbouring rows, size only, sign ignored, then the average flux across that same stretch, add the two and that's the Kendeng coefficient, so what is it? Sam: 4.4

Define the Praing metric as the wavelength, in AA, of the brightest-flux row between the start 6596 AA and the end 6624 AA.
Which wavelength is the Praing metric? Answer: 6614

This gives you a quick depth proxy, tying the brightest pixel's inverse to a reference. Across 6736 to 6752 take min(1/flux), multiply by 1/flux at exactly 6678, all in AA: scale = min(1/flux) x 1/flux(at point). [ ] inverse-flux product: 0.0570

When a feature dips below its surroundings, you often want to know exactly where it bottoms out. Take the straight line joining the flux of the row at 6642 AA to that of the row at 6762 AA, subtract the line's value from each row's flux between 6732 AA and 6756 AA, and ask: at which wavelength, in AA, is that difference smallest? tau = 6746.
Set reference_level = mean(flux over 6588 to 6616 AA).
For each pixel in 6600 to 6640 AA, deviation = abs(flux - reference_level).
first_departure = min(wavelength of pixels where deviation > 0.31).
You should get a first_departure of 6618 AA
